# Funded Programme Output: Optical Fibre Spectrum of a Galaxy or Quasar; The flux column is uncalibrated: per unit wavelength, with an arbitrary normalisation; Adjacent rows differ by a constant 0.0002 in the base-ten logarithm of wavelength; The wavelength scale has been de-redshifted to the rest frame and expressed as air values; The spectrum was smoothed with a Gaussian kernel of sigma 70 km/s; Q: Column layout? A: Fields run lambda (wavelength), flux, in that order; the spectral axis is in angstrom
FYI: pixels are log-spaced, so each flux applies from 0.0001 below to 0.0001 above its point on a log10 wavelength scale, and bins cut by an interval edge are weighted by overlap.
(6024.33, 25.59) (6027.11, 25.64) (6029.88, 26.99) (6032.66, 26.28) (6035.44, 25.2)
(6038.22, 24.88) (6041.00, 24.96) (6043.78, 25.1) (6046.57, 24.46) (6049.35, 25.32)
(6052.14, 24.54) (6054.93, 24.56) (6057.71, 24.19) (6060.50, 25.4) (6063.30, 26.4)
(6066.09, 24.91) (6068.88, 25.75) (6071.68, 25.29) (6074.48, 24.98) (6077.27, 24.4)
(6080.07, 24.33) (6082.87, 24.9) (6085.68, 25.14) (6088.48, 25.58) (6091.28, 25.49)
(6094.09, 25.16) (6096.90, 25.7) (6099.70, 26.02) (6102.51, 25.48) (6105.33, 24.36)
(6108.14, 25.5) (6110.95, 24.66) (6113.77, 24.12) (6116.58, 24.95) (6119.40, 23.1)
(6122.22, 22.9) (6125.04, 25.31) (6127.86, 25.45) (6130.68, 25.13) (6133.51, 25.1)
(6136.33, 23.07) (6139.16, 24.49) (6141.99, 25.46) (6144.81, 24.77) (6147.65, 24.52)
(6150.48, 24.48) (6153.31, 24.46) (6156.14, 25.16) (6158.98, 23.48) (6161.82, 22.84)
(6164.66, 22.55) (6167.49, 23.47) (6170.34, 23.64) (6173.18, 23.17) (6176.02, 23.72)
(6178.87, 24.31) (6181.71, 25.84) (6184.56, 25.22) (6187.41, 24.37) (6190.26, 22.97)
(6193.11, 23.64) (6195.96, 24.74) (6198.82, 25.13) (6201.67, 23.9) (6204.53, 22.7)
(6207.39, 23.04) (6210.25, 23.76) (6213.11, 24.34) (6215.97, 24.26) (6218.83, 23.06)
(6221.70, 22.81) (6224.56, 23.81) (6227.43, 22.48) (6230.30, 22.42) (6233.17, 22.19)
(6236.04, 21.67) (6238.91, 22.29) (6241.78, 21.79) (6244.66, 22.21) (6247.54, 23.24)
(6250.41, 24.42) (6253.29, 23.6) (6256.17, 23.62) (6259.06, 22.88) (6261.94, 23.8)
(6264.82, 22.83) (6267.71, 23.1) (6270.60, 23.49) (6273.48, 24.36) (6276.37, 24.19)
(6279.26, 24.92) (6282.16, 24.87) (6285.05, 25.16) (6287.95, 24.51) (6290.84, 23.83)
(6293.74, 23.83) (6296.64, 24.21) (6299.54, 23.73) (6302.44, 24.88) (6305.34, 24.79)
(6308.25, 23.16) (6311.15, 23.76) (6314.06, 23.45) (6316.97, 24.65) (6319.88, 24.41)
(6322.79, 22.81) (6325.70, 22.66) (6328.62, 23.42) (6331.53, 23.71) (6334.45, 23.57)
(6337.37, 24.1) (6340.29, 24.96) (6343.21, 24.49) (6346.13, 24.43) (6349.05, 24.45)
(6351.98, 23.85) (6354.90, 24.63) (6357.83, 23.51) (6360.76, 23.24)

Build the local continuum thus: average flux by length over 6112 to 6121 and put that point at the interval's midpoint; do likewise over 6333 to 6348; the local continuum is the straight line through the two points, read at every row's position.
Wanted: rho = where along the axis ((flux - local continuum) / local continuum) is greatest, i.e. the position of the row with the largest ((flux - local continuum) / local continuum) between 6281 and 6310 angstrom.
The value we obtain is 6285.05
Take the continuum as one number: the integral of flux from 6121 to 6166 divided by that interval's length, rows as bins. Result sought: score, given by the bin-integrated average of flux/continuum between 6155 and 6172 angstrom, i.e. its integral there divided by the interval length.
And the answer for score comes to 0.97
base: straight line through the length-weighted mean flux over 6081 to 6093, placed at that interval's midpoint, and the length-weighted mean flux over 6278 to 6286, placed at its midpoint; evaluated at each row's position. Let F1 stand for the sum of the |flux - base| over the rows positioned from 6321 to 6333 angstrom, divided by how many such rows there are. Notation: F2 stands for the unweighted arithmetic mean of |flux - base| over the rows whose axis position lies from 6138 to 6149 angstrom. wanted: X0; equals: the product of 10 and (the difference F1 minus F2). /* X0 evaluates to 13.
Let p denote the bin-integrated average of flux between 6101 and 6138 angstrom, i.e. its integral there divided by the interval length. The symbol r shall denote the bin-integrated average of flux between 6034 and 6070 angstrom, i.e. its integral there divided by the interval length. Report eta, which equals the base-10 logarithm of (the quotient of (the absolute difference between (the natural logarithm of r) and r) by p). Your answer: -0.051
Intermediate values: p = 24.5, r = 25.1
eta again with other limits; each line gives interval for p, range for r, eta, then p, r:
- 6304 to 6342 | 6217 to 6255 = -0.083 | 23.8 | 22.8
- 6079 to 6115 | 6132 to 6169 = -0.079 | 25.1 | 24.1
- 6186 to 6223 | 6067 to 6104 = -0.033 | 23.7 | 25.2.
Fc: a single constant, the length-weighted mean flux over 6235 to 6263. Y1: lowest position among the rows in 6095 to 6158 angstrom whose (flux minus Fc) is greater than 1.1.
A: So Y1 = 6096.90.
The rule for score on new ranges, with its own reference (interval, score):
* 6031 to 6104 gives 1.03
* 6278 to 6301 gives 1.00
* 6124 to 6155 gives 1.02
